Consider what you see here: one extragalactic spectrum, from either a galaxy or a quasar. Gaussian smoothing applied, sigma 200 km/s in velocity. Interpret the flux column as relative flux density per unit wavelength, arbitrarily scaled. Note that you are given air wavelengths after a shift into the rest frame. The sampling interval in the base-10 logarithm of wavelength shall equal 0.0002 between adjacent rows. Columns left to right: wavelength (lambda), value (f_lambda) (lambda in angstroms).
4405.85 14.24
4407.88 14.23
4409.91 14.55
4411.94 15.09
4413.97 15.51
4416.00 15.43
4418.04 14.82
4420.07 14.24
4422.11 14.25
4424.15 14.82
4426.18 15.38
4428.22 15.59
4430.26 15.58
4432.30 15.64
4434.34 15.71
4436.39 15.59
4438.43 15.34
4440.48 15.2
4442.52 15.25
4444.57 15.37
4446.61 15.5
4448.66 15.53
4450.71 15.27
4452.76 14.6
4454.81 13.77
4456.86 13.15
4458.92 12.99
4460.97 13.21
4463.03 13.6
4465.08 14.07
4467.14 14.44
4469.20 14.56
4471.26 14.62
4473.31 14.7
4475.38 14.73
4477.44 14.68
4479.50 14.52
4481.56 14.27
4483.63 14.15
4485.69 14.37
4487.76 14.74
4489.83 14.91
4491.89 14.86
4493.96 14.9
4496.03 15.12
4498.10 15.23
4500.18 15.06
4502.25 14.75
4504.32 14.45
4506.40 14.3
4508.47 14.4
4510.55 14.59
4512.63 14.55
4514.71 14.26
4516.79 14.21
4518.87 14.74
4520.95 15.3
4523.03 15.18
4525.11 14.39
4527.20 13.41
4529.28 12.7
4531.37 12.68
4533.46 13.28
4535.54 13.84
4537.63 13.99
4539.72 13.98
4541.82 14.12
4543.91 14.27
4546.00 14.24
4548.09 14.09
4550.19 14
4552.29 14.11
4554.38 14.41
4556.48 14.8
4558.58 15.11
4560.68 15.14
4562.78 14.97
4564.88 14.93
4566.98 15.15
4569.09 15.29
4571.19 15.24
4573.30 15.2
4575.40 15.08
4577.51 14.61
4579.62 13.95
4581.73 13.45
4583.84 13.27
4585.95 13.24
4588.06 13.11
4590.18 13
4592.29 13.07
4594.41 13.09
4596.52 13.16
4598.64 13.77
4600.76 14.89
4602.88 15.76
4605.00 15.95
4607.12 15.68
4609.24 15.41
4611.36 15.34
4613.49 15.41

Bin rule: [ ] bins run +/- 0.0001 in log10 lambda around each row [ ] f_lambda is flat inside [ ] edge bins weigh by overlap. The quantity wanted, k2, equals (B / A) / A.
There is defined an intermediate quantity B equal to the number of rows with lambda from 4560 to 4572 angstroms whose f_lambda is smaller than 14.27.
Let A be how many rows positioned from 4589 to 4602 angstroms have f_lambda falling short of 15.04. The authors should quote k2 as 0.000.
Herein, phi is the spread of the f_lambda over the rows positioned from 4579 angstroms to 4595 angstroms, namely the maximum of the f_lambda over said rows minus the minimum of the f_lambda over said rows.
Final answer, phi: 0.95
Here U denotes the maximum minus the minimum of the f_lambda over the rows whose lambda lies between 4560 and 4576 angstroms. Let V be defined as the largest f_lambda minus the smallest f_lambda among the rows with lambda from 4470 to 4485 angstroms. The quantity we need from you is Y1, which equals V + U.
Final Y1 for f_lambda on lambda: 0.9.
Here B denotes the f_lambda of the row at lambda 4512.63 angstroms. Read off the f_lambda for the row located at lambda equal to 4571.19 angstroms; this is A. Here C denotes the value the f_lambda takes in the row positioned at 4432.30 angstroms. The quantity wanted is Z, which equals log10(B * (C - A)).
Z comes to 0.76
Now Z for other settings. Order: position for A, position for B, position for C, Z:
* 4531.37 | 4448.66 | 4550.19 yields 1.31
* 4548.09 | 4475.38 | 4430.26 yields 1.34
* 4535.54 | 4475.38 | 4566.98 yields 1.29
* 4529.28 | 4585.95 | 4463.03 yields 1.08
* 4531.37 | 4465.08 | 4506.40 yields 1.36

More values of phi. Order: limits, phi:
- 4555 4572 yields 0.49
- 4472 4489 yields 0.59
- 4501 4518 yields 0.54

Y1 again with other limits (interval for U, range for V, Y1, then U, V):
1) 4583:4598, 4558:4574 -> 0.6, 0.27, 0.36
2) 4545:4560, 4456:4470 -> 2.7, 1.11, 1.57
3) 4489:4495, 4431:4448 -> 0.6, 0.05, 0.51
